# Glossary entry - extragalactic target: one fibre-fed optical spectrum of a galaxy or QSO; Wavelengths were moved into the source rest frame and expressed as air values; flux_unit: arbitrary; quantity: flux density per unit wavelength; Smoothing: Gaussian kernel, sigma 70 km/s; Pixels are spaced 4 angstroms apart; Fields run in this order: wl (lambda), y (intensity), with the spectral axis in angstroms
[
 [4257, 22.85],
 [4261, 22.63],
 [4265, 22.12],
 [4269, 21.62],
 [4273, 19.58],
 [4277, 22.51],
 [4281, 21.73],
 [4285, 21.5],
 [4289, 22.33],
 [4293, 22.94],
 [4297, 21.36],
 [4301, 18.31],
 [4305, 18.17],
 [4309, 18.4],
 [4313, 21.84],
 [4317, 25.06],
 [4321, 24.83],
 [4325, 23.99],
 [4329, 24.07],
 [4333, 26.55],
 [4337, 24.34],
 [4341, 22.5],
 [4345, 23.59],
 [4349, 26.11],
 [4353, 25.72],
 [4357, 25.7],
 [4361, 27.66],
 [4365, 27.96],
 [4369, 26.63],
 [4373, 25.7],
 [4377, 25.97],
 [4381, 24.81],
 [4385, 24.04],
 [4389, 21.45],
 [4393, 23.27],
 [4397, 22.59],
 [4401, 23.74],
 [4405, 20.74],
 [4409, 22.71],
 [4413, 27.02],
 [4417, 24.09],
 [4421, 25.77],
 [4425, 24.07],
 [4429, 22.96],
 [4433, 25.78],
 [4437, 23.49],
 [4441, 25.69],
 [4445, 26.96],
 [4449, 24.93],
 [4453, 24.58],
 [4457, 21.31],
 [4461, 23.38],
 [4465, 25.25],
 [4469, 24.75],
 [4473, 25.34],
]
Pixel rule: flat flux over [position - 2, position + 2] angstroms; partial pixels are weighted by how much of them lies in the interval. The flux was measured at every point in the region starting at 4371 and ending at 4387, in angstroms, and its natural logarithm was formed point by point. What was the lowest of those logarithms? 3.18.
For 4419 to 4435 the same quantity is 3.13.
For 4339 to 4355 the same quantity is 3.11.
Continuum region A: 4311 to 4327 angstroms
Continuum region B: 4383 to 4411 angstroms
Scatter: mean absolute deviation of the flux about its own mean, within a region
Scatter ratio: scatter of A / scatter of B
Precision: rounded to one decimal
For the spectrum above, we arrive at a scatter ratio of 1.2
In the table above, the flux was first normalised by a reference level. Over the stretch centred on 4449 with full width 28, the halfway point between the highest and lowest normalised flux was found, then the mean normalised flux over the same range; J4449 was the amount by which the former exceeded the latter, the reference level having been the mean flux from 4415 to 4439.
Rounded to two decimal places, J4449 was -0.01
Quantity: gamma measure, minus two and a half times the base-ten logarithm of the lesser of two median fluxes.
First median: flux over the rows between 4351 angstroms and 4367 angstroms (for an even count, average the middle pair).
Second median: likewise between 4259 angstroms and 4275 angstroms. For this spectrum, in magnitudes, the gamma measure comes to -3.35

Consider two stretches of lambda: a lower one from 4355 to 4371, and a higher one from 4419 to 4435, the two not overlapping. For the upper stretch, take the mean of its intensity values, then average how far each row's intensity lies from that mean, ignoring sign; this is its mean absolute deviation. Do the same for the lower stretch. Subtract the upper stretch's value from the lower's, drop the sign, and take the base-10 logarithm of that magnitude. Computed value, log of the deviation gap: -0.51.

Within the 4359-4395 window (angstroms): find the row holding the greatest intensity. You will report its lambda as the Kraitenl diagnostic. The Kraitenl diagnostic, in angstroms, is 4365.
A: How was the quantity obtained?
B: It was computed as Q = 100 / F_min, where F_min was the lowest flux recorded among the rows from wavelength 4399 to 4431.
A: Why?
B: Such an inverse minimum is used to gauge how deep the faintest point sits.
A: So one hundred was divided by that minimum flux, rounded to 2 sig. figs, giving 4.8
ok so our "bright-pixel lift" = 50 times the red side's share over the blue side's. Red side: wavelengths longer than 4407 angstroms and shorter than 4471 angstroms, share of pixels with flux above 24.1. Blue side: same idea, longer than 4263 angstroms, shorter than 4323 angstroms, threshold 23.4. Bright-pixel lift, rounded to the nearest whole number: 211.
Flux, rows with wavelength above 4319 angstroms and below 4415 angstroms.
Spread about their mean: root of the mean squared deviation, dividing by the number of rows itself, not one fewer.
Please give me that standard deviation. 1.87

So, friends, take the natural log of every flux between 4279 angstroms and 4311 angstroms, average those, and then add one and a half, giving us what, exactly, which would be 4.52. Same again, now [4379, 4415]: 4.65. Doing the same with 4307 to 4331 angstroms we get 4.63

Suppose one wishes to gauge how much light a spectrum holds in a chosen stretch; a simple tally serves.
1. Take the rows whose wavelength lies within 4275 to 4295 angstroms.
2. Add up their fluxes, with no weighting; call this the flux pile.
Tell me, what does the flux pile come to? 111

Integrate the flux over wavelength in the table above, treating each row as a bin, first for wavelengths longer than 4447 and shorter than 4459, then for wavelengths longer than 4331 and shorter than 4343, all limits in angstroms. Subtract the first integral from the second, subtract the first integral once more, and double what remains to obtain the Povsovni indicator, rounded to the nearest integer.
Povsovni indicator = -546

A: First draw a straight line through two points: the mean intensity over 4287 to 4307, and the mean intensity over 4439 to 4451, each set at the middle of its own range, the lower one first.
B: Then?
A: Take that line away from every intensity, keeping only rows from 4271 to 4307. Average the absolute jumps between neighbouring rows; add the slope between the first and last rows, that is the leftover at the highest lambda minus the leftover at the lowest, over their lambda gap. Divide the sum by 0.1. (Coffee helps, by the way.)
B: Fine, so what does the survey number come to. 12.2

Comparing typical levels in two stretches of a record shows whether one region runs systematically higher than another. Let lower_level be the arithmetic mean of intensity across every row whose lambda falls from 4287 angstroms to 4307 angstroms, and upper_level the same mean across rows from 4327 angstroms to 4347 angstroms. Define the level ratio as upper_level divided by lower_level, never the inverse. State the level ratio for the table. 1.17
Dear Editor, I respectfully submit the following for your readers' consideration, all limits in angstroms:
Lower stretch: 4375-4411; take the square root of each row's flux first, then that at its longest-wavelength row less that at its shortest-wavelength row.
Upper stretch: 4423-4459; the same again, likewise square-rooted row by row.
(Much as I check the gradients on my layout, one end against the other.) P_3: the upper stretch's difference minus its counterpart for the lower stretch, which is 0.04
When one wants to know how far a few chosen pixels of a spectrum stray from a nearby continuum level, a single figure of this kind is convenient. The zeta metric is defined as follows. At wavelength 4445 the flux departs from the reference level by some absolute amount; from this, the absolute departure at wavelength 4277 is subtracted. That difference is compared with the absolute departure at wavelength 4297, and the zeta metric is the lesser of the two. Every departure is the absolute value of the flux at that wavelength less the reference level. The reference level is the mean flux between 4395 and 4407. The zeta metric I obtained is 1.0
